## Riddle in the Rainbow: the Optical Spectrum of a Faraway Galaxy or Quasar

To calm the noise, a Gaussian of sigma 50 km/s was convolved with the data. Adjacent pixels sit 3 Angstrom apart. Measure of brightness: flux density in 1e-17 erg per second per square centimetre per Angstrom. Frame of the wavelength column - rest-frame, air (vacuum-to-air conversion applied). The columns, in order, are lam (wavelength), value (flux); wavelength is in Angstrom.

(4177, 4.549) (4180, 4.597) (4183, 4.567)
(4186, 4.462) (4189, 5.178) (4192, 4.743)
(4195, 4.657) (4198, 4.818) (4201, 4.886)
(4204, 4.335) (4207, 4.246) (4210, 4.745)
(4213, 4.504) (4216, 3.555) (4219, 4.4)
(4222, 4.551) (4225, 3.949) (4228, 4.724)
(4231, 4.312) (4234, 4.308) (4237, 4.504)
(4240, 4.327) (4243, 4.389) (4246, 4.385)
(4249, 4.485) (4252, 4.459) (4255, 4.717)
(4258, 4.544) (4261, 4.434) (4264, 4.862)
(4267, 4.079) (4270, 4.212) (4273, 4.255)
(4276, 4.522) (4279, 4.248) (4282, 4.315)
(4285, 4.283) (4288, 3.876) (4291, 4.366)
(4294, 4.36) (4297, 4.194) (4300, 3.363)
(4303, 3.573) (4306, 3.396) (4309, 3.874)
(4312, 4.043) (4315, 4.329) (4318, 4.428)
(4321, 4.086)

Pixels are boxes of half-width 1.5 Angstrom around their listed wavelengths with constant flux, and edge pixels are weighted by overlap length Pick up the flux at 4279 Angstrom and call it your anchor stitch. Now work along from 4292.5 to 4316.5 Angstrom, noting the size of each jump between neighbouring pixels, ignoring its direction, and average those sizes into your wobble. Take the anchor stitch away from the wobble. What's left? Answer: -3.9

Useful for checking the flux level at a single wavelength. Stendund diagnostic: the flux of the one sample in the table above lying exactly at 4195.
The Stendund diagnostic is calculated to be 4.657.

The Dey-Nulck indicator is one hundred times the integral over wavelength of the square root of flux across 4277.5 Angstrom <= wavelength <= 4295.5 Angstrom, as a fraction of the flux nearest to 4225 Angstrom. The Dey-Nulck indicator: 939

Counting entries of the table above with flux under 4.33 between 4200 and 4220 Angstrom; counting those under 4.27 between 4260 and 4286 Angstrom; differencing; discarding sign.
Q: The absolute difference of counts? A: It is 2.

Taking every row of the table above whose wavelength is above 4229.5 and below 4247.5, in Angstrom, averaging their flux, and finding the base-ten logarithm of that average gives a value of 0.641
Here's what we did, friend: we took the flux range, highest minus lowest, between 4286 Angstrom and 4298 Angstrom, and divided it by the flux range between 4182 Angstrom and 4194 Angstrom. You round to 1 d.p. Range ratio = 0.7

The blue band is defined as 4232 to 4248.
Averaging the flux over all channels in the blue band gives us 4.4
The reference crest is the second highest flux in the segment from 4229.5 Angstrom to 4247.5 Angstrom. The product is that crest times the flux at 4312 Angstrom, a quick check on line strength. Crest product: 18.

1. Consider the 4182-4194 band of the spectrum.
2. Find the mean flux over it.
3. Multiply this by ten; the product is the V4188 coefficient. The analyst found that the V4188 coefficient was 47.4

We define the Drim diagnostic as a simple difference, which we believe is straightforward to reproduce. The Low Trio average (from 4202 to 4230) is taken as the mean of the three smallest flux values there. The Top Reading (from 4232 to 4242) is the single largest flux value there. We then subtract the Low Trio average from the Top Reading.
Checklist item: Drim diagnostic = 0.59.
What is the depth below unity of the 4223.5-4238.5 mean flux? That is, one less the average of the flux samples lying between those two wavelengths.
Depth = -3.4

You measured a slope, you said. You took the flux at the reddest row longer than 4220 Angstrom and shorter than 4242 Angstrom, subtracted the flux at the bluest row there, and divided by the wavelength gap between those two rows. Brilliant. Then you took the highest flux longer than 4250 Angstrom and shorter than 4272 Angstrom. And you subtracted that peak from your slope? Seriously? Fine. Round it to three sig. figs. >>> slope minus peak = -4.87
